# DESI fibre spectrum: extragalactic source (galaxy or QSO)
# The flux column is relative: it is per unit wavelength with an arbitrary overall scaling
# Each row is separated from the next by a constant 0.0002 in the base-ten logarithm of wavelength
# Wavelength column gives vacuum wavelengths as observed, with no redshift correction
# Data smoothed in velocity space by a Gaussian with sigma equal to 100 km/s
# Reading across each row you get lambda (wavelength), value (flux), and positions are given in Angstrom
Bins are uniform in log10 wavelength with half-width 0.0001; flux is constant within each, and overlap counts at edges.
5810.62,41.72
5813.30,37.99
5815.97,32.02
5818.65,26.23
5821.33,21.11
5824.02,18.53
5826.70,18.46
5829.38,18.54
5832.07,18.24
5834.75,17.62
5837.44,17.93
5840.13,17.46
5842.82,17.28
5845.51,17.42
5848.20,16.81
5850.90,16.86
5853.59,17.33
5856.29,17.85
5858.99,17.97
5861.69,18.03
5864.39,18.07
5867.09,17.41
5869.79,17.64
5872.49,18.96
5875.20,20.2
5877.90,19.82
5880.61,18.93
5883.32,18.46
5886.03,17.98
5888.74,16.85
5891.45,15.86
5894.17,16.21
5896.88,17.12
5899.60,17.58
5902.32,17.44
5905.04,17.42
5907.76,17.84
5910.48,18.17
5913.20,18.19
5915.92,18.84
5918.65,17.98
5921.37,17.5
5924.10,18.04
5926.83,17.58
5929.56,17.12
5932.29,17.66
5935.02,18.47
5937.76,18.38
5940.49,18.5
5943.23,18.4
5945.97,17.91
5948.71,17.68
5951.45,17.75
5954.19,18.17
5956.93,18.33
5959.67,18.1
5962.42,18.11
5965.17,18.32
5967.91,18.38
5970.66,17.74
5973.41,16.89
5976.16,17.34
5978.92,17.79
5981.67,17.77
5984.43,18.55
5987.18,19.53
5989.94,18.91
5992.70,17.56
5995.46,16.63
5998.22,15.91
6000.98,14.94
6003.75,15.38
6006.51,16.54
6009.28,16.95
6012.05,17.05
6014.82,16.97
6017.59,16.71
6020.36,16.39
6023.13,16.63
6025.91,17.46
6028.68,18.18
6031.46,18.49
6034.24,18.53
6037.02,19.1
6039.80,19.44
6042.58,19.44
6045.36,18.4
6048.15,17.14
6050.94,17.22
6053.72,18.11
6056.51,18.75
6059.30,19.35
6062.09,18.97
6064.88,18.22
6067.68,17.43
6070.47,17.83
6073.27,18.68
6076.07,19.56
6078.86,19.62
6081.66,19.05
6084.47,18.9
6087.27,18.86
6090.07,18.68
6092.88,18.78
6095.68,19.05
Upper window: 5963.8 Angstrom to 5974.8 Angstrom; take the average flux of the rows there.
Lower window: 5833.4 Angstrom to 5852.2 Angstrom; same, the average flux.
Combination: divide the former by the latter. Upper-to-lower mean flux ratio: 1.03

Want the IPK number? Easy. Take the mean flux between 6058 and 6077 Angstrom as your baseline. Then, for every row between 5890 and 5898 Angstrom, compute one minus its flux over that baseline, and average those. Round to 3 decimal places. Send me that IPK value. 0.117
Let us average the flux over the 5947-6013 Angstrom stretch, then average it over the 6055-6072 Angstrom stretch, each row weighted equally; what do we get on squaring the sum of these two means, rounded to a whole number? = 1292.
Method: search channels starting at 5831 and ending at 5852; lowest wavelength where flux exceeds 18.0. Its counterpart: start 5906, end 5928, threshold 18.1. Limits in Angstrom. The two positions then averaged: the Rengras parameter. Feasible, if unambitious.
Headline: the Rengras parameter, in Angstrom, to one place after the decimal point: 5871.3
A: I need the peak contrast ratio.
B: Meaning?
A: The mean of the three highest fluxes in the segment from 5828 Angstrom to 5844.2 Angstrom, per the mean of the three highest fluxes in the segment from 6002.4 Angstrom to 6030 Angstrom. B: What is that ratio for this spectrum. 1.04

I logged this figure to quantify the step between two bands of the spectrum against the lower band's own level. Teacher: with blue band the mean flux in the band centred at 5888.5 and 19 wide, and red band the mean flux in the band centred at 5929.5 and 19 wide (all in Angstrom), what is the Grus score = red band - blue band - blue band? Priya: -16.9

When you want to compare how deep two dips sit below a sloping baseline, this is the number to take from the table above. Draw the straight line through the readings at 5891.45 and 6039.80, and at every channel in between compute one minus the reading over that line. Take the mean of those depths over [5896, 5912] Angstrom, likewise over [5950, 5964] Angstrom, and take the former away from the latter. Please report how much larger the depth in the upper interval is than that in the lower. 0.05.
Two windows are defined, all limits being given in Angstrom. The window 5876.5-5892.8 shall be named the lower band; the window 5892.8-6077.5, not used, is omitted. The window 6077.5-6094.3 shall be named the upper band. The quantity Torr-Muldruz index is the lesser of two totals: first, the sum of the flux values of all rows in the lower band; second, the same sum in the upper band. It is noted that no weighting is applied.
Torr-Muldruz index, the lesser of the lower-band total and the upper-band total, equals 108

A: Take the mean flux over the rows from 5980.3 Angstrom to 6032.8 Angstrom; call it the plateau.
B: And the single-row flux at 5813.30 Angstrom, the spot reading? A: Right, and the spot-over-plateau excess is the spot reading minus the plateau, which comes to 20.8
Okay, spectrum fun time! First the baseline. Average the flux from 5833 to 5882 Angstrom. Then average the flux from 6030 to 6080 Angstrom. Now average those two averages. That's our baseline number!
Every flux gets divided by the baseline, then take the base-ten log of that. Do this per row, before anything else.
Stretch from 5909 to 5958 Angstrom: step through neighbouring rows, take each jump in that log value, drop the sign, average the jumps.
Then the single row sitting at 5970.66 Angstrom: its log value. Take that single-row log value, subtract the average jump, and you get -0.022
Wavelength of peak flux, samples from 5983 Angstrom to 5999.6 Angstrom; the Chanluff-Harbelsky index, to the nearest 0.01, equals 5987.18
